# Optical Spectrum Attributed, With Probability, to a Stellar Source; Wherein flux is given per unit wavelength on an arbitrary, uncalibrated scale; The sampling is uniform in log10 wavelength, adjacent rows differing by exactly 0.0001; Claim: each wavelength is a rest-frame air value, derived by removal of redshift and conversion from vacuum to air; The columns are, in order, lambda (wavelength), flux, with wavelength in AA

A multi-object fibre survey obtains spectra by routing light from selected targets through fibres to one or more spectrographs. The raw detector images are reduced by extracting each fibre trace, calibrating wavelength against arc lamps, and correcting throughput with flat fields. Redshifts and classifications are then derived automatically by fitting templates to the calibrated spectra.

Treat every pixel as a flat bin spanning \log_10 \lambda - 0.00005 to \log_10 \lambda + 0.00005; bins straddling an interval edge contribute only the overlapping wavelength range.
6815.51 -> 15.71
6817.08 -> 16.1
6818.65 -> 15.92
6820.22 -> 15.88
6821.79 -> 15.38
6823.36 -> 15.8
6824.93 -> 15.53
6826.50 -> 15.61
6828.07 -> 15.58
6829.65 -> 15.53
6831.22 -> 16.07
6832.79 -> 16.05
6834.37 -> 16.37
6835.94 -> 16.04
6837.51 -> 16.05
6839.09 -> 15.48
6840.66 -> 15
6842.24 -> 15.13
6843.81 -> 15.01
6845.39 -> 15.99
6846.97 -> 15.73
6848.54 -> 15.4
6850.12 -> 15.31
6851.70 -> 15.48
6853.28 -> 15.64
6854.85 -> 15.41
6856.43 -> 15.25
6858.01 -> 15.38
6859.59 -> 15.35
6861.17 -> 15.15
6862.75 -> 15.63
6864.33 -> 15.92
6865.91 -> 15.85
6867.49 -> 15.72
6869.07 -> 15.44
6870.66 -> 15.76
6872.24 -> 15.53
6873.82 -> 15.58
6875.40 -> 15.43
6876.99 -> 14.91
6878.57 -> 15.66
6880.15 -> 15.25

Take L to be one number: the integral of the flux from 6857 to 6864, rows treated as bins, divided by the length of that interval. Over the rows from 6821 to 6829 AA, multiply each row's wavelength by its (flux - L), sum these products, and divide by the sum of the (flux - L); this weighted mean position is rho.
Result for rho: 6825.3 AA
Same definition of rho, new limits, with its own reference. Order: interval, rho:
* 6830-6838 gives 6834.3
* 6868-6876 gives 6871.8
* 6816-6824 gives 6819.3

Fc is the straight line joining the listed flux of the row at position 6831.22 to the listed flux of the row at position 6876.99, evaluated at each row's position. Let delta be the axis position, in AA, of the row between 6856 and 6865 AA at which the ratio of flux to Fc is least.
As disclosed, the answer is 6856.43 AA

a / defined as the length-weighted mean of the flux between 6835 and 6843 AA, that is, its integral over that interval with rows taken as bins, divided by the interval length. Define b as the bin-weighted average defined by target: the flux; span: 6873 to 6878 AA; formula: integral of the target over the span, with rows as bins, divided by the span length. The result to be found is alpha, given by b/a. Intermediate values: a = 15.6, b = 15.3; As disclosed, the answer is 0.985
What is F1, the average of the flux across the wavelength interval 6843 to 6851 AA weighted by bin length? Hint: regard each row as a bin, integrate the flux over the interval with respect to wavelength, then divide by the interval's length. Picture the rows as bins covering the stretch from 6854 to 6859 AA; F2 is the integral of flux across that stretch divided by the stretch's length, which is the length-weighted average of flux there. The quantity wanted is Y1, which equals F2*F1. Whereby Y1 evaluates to 238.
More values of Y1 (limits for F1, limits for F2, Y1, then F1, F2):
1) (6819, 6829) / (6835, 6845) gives 242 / 15.6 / 15.5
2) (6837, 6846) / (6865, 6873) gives 241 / 15.4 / 15.7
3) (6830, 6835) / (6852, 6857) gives 249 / 16.1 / 15.5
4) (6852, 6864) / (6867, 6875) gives 241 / 15.4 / 15.6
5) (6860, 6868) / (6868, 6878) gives 242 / 15.6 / 15.5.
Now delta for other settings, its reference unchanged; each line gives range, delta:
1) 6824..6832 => 6824.93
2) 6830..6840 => 6839.09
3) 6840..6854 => 6840.66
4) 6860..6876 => 6861.17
